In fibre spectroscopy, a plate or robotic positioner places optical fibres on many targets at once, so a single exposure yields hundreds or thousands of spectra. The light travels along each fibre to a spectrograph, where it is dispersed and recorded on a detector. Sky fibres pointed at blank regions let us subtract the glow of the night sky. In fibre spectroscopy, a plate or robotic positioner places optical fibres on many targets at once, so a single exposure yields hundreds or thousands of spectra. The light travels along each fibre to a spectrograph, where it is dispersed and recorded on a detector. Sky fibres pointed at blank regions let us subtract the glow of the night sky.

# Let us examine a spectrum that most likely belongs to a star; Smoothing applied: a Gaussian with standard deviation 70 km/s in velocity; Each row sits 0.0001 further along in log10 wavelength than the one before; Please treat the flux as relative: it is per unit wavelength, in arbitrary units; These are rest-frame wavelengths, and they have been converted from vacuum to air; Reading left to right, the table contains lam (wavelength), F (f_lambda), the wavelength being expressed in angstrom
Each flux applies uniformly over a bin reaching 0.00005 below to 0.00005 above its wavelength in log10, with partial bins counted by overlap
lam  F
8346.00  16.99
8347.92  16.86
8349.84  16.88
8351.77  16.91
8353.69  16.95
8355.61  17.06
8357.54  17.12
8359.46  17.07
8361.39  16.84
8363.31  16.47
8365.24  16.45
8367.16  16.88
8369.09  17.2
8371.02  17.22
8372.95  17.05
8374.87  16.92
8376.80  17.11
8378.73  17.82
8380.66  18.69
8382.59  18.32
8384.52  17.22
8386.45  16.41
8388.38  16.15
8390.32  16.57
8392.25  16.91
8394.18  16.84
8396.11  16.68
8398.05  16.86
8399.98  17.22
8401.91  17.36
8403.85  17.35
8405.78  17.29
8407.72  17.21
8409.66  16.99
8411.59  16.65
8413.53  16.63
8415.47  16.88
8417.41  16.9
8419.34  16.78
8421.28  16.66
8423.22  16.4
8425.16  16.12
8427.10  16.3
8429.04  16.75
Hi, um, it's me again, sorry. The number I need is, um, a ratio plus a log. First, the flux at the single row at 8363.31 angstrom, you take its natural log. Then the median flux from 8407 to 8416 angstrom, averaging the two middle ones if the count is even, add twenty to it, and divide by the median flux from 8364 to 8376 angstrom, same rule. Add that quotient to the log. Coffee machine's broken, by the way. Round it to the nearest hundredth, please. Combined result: 4.97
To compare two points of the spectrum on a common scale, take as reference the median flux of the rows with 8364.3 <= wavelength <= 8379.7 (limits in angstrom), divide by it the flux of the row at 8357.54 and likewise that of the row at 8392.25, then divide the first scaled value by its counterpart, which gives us 1.012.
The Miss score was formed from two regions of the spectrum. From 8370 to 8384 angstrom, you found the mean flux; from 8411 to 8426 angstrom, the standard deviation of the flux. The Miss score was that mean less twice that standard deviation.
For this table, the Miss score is 17.1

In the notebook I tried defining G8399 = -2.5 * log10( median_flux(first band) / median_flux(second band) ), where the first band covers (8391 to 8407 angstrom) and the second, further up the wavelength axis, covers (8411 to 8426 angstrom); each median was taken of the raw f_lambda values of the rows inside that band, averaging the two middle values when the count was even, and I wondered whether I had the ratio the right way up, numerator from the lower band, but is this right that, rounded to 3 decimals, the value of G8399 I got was -0.026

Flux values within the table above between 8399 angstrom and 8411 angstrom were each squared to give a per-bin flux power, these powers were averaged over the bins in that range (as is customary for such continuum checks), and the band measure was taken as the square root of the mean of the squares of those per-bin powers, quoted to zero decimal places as 297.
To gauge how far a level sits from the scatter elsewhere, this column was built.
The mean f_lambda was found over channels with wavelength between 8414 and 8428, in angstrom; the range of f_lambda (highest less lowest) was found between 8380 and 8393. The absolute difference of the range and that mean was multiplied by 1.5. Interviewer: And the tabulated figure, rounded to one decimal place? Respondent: 21.1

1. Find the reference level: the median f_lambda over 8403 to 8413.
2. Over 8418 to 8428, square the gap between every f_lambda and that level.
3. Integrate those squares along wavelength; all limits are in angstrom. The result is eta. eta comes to 6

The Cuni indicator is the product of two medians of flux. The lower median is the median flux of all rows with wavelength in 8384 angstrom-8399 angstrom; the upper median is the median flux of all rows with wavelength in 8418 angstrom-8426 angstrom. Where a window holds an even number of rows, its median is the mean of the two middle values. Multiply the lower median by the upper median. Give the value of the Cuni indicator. 277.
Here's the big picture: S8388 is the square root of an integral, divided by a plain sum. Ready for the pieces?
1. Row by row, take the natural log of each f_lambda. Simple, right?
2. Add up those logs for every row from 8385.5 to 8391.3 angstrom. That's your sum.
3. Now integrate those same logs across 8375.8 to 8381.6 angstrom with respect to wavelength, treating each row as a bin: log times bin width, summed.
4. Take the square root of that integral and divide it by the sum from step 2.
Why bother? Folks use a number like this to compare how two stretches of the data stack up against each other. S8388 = 0.487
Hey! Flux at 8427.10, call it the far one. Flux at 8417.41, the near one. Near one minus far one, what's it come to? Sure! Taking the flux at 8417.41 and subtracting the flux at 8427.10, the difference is 0.60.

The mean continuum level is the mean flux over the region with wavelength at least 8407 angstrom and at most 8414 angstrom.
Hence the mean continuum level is 16.9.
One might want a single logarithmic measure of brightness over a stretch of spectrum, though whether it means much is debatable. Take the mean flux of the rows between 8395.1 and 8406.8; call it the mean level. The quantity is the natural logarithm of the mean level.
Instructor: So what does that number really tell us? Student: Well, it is 2.84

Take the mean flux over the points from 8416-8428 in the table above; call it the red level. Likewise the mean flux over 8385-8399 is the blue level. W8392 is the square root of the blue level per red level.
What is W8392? 1.00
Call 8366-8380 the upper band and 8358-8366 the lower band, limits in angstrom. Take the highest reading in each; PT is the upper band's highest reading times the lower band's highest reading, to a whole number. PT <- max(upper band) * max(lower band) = 304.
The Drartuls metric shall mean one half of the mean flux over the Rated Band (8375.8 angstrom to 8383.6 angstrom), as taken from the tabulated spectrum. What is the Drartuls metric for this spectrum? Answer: 8.99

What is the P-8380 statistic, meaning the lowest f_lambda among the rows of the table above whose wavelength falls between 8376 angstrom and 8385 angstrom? 17.11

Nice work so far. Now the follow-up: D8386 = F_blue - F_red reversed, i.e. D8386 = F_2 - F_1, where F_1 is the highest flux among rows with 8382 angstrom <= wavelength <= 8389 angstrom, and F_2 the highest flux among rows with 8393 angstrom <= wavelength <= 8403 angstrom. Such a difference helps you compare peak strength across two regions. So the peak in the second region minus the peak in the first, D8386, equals -1.0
